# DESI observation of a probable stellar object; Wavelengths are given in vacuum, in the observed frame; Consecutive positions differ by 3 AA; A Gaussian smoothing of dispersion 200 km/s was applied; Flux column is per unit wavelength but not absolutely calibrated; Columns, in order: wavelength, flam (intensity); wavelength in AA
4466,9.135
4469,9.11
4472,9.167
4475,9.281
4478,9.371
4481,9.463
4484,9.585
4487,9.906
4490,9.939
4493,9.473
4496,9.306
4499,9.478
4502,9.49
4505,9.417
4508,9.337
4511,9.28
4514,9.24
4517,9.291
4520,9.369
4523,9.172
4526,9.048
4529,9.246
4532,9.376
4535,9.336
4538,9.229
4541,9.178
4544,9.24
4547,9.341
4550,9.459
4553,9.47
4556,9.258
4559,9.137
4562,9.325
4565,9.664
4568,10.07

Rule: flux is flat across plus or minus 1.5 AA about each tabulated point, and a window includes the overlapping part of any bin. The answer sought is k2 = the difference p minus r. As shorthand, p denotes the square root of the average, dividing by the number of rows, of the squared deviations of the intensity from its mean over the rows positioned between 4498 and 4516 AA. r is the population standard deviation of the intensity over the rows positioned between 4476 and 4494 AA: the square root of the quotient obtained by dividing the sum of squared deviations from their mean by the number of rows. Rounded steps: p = 0.10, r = 0.22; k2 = -0.1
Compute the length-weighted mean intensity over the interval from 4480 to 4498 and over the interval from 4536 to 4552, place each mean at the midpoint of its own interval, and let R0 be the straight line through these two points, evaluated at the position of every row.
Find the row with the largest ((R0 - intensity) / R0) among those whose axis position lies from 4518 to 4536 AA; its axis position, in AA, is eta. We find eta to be 4526 AA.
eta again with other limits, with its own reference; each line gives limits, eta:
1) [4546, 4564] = 4559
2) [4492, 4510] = 4496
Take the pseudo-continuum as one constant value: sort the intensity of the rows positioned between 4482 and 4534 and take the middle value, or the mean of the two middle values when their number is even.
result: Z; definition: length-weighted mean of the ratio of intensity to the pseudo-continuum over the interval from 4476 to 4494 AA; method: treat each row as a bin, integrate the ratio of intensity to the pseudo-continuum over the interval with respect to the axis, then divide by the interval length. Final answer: 1.03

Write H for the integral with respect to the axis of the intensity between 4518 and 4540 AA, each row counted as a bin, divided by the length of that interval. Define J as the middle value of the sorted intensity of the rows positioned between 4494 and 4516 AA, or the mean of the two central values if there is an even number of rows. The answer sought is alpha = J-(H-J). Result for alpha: 9.4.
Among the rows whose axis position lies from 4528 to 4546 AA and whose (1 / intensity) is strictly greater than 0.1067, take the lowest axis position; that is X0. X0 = 4529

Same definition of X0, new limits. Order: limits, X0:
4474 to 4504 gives 4475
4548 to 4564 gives 4556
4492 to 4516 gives 4496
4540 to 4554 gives 4541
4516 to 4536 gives 4517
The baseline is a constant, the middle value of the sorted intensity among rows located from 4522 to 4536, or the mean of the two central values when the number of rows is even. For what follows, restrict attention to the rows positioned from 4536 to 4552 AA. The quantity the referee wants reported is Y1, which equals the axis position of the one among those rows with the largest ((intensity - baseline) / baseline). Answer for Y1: 4550 AA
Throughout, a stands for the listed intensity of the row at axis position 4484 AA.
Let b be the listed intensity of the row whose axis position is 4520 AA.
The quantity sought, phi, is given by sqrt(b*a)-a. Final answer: -0.11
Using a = 9.585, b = 9.369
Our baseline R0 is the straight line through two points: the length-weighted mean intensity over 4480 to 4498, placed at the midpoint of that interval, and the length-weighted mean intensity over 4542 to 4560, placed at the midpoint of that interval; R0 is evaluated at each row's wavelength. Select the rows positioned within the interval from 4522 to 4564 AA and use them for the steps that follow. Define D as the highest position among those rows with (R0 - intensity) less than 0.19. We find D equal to 4562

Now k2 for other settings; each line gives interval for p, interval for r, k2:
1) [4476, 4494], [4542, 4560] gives 0.1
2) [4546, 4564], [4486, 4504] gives -0.1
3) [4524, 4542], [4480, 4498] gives -0.1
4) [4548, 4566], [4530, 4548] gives 0.1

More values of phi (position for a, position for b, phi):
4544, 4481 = 0.11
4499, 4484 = 0.05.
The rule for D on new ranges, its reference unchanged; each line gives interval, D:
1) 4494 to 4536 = 4535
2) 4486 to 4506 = 4505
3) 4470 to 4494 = 4493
